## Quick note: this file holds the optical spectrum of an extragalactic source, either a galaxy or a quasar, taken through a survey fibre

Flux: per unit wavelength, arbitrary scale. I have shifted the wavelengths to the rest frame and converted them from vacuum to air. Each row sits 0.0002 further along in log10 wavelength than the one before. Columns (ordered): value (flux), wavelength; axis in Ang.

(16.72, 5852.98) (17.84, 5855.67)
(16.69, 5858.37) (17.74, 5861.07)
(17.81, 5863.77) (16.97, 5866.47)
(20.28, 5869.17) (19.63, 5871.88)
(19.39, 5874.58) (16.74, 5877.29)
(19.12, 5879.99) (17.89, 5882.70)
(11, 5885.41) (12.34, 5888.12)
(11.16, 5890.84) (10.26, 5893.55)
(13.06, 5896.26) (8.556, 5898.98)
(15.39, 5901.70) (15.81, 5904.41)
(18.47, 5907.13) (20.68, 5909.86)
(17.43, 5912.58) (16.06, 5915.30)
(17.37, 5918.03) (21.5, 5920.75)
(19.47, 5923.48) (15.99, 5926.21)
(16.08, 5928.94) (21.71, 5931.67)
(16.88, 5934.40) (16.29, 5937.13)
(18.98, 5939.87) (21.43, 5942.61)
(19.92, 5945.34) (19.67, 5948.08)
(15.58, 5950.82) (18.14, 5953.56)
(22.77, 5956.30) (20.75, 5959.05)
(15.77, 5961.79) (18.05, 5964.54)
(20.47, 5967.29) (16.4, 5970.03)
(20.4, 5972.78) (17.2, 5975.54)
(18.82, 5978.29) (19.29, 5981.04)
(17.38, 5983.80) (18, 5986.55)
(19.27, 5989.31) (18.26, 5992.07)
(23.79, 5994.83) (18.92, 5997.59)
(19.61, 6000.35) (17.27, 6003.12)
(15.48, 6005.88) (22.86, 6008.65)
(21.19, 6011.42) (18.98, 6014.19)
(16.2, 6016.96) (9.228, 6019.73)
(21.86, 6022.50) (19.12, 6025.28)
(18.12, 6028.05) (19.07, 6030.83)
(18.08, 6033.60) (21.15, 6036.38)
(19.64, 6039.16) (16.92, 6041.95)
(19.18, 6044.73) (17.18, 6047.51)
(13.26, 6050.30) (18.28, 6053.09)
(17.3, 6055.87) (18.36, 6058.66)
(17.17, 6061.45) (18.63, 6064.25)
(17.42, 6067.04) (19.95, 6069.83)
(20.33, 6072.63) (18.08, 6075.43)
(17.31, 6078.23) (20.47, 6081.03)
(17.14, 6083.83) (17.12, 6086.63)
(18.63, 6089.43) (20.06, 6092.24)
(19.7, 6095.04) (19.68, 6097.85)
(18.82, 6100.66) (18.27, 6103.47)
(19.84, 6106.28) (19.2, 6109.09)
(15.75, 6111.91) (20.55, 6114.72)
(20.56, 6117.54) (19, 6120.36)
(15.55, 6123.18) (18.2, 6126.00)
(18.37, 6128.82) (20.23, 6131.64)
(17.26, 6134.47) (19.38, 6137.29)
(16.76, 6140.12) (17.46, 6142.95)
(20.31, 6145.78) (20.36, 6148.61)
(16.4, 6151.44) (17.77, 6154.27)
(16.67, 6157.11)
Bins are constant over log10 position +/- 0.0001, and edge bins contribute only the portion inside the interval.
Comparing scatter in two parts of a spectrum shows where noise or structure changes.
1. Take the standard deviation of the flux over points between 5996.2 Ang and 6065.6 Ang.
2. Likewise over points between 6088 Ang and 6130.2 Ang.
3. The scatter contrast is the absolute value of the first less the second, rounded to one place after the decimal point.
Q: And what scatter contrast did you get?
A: 1.3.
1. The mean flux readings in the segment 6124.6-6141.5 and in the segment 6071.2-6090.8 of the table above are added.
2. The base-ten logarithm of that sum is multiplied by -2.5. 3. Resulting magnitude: -3.91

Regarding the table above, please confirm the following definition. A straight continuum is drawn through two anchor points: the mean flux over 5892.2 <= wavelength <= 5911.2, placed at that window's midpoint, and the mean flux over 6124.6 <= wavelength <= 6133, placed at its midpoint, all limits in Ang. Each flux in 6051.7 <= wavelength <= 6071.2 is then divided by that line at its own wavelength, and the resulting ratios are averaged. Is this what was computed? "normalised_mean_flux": 1.03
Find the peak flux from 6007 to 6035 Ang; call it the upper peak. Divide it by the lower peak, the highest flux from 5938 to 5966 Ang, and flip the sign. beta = -1.00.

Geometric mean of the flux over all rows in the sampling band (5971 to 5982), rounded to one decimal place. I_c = 18.9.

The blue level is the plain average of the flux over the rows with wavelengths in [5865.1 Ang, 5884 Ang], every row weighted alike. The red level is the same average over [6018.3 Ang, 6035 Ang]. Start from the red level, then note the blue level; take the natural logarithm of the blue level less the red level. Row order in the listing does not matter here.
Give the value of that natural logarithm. -0.01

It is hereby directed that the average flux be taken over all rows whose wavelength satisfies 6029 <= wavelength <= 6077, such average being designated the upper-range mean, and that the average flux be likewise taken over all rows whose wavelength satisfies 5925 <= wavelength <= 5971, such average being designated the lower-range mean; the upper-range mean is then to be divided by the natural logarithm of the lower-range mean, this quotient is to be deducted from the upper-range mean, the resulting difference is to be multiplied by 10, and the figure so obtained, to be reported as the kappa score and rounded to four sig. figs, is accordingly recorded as 119.9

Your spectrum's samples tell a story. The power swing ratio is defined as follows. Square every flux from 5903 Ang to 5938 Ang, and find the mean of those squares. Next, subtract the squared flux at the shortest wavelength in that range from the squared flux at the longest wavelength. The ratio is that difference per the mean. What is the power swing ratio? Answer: 0.0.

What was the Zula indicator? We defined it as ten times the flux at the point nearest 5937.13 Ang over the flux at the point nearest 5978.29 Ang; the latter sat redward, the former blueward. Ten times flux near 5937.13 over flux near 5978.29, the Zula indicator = 8.7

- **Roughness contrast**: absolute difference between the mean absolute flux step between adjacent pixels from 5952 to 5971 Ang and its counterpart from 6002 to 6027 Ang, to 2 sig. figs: 1.4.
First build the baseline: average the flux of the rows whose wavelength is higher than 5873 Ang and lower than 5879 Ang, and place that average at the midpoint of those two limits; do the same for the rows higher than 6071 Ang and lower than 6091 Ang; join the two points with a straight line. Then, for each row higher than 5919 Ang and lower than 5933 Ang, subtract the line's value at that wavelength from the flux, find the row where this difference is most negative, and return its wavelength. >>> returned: 5926.21 Ang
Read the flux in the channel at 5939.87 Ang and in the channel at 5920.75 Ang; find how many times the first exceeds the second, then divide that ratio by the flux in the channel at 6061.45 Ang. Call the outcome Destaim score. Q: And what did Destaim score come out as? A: 0.051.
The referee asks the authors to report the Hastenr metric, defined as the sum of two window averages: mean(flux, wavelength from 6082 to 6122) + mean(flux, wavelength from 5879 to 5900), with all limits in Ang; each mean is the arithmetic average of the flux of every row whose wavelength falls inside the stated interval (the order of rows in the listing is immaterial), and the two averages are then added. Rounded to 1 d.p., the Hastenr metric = 31.8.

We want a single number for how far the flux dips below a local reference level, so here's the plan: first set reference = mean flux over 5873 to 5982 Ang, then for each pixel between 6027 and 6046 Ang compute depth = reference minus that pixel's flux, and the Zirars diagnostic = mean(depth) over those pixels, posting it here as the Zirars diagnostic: -1.6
